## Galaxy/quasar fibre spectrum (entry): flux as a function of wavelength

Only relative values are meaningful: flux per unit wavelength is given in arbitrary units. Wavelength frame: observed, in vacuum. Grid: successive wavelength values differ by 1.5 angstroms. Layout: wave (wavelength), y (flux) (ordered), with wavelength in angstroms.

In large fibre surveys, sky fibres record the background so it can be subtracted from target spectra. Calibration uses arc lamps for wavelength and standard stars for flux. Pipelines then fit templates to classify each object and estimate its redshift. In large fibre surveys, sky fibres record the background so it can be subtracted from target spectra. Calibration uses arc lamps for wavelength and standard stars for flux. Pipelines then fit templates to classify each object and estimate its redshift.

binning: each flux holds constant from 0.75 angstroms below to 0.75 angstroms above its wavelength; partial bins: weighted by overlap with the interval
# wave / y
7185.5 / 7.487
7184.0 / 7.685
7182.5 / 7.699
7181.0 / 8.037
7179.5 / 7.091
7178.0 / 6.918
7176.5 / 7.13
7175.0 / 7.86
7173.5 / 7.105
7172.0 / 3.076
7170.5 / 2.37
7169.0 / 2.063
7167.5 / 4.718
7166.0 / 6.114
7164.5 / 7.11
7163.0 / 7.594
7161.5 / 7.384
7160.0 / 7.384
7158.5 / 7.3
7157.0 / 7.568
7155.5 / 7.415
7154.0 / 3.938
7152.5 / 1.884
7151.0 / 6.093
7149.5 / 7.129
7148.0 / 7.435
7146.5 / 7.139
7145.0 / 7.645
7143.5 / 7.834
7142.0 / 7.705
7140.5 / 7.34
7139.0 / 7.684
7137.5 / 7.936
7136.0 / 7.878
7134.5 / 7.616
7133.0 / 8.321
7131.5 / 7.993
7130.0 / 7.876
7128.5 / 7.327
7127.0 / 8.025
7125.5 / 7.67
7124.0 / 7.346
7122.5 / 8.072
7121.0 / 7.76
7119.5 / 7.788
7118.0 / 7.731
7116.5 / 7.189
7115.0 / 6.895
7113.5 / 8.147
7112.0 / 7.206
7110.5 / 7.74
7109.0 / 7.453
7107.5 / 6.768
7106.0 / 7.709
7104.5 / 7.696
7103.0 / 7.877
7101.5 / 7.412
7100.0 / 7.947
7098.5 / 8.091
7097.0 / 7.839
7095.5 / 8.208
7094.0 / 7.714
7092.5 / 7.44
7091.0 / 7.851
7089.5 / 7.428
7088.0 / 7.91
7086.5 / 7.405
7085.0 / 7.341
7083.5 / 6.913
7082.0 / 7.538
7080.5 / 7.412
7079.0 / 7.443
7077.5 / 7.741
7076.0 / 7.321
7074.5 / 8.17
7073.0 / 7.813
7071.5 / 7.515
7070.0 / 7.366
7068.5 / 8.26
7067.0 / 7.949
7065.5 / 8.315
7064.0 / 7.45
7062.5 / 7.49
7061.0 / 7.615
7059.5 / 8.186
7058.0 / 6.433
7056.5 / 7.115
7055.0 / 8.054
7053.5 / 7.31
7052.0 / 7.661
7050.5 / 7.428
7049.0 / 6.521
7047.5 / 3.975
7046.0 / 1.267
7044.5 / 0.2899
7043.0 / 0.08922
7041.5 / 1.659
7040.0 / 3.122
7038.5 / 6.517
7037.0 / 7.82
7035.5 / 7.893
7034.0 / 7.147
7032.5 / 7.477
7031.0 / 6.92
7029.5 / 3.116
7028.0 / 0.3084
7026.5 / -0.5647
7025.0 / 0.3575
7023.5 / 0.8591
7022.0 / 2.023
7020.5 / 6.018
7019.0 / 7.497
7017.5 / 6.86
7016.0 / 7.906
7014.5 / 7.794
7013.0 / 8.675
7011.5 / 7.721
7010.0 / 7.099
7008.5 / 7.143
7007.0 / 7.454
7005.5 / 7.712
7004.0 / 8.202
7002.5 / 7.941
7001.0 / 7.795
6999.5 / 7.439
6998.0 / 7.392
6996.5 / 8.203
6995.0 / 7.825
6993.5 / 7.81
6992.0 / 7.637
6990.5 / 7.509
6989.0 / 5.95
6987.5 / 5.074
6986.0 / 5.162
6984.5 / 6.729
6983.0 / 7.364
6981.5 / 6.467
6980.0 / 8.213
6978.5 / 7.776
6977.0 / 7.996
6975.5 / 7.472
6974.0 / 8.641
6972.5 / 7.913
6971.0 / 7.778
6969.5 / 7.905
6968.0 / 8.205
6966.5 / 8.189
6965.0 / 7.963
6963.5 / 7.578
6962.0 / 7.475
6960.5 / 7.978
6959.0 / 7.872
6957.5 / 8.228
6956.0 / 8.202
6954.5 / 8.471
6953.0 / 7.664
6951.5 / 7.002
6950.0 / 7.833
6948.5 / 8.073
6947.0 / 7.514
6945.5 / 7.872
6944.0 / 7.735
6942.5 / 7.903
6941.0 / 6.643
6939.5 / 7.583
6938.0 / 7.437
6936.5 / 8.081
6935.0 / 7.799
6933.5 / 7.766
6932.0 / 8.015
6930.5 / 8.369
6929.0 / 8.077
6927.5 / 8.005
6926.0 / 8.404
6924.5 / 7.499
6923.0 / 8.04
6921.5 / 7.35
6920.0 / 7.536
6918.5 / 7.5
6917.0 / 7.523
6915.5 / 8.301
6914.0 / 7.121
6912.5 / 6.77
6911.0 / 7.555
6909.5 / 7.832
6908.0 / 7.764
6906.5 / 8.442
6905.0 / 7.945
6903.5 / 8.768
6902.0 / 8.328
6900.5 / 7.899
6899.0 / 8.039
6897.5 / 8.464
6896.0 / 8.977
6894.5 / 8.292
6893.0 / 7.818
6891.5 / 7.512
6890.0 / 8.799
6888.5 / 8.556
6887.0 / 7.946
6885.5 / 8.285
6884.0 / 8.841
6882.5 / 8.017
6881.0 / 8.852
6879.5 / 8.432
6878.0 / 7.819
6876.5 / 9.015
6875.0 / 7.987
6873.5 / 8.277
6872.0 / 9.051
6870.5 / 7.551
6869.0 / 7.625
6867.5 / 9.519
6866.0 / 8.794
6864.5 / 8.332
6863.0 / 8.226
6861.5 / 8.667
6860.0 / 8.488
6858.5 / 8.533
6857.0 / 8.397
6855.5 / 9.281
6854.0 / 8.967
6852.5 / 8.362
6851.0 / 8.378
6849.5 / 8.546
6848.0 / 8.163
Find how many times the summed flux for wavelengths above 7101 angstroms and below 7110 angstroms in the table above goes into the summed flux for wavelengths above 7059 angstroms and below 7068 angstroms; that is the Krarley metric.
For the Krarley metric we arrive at 1.05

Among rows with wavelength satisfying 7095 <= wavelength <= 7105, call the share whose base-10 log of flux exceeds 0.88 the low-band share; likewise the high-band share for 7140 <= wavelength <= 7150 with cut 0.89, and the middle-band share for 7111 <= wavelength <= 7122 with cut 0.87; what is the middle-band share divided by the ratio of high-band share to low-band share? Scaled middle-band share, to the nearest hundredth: 3.43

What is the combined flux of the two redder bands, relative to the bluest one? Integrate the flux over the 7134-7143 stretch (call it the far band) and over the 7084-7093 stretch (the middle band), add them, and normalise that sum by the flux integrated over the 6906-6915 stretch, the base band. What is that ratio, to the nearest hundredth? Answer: 2.01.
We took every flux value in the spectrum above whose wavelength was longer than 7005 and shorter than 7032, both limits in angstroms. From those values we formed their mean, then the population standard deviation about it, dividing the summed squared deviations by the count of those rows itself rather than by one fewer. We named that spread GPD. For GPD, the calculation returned 3.1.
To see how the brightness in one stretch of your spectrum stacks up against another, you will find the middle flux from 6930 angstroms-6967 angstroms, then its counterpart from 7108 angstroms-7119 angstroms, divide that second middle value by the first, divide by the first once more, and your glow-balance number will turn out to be 0.120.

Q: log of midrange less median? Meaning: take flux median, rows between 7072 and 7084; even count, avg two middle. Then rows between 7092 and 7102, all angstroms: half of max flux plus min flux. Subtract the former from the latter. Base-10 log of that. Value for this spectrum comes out -0.5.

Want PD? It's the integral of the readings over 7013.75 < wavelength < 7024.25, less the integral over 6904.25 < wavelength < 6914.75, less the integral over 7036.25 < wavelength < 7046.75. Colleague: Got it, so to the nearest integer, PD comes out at -53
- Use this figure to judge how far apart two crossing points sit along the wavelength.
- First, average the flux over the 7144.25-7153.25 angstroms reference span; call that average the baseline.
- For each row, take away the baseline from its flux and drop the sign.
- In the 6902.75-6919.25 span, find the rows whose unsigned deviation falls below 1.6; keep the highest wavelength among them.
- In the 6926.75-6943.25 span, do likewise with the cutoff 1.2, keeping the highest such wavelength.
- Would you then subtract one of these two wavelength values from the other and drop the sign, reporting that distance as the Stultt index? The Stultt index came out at 22.5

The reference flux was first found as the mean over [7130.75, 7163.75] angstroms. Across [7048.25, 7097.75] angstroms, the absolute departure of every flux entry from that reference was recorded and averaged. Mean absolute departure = 0.6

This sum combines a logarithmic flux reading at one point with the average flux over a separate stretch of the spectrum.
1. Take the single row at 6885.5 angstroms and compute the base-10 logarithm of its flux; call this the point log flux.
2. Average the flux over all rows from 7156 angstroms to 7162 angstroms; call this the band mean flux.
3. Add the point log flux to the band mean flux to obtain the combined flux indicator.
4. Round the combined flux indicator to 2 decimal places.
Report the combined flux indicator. 8.33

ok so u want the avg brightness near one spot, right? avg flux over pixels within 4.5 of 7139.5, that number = 7.7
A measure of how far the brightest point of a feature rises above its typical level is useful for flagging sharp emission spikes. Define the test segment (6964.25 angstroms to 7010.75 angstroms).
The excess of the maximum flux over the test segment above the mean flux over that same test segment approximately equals 1.2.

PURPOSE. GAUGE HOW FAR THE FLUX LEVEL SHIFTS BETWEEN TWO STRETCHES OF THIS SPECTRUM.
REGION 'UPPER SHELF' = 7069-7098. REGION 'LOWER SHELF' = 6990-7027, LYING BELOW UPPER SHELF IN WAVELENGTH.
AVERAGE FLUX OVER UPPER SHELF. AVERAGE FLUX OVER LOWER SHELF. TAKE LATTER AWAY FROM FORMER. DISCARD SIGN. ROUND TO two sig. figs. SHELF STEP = 1.1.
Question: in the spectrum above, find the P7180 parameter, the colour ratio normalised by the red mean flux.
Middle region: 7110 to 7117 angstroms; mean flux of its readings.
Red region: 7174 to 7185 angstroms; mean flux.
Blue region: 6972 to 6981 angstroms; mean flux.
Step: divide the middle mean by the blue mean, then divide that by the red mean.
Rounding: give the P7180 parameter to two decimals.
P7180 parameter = 0.12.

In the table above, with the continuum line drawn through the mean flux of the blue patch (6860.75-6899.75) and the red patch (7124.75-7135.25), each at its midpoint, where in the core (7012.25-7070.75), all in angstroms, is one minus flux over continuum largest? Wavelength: 7026.5 angstroms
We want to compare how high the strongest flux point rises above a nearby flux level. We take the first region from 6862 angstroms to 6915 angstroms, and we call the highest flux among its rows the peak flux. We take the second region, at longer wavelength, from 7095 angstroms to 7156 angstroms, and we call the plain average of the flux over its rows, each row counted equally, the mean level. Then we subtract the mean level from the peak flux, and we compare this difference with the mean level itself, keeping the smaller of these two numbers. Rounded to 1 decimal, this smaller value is 2.1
